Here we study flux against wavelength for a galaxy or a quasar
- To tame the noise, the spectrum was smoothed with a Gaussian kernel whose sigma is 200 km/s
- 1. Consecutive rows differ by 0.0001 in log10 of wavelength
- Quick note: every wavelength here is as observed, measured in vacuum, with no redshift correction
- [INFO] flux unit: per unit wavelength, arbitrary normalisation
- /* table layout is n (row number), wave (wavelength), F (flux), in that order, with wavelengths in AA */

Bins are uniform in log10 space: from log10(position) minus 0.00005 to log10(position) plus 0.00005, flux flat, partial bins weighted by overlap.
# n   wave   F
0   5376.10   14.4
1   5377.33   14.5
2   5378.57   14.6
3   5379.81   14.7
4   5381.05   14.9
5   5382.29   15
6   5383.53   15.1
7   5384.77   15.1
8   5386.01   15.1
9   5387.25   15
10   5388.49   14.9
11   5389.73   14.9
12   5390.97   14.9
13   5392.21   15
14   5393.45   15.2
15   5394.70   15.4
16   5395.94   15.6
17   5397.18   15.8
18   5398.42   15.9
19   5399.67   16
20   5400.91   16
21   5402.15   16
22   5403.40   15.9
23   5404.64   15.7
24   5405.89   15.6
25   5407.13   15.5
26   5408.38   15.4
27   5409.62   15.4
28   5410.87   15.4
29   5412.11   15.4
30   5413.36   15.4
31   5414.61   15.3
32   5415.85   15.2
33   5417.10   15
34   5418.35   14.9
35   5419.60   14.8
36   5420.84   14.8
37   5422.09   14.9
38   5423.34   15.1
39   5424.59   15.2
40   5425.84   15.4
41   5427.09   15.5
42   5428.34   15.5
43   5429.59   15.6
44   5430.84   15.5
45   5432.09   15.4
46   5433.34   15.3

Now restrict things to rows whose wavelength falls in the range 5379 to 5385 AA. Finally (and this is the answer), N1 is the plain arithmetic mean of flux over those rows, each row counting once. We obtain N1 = 15.0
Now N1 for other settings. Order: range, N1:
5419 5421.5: 14.8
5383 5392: 15.0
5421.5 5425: 15.1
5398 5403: 16.0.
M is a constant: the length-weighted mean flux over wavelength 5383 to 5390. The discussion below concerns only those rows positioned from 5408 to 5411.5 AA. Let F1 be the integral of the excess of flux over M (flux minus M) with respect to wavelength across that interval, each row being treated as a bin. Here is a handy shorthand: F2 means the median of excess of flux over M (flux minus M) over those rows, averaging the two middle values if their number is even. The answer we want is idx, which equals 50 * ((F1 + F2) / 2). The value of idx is 42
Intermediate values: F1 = 1.32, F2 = 0.4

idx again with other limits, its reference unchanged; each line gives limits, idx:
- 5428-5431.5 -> 57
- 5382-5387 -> 8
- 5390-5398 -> 65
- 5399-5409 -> 204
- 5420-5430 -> 59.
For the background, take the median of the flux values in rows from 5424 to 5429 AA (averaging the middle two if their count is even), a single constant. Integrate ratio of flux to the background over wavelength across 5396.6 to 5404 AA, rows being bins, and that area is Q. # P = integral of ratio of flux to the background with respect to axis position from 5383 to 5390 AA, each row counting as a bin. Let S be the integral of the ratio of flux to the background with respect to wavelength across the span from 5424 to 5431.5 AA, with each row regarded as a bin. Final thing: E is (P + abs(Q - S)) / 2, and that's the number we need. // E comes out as 3.47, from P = 6.8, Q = 7.6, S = 7.5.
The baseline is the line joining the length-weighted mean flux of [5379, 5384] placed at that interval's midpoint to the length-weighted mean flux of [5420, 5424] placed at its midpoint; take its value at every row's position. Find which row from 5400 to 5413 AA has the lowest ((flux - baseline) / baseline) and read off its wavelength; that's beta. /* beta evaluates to 5412.11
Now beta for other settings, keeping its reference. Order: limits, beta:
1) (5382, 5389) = 5388.49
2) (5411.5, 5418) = 5417.10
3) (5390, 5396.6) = 5390.97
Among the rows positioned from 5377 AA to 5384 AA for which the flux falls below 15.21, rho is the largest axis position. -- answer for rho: 5383.53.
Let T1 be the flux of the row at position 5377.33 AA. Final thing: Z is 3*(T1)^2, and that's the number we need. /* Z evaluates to 631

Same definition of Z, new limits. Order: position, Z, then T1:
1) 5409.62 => 711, 15.4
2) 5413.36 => 711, 15.4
